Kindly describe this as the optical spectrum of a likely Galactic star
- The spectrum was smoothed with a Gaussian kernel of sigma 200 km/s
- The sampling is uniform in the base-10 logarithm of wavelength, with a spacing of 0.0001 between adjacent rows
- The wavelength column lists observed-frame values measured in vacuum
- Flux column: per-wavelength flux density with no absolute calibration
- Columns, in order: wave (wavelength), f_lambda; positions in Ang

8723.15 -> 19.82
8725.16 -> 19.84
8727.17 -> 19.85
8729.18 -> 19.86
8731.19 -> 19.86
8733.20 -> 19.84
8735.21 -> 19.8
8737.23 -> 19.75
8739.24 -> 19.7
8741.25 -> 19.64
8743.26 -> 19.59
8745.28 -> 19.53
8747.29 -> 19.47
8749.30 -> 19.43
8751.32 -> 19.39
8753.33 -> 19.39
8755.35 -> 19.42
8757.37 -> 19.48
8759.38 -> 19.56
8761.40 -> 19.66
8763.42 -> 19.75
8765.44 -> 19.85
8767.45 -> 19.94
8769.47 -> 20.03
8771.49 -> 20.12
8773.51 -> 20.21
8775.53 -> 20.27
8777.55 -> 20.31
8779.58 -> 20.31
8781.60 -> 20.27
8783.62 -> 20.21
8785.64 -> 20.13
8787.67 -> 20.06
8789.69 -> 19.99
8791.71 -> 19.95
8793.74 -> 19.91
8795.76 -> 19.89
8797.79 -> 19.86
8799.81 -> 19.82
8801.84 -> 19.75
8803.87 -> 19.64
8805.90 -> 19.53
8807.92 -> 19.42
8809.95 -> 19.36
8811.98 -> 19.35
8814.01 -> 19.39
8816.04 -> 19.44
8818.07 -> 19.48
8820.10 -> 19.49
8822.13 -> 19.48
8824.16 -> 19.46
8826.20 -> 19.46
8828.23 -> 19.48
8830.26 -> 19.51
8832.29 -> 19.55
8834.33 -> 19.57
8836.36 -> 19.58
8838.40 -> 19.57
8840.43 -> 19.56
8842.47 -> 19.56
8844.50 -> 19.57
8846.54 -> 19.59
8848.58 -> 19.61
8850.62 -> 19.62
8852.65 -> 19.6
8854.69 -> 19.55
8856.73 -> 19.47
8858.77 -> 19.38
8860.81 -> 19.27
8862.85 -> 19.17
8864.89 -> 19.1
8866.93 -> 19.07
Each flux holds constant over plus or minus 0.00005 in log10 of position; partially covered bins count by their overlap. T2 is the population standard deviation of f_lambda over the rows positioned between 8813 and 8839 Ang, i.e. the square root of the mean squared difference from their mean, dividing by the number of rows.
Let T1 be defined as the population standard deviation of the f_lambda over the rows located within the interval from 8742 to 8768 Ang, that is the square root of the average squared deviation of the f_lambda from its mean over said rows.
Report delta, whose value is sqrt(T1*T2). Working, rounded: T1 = 0.17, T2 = 0.05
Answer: 0.097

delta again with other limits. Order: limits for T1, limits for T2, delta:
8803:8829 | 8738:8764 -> 0.092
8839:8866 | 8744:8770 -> 0.190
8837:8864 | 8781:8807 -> 0.167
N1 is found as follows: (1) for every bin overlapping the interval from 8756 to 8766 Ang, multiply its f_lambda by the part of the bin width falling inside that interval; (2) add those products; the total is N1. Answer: 196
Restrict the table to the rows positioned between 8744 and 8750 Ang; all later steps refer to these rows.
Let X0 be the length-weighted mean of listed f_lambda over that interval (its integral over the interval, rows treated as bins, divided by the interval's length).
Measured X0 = 19.5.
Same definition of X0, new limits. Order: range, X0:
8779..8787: 20.2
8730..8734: 19.9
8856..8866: 19.3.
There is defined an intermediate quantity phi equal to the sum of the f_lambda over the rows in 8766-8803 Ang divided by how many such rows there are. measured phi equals 20.1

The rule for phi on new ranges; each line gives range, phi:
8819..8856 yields 19.5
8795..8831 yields 19.5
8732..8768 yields 19.6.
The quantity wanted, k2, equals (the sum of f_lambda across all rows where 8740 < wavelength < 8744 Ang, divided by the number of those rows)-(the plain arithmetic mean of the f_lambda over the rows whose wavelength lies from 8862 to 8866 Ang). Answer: 0.48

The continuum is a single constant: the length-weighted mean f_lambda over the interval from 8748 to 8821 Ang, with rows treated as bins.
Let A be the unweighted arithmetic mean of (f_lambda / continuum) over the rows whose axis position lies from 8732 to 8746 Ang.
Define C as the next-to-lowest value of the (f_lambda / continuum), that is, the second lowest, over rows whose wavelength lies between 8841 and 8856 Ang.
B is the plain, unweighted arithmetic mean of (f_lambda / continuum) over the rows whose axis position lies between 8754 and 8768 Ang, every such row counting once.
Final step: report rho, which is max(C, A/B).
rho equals 1.00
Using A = 1.00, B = 0.99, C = 0.99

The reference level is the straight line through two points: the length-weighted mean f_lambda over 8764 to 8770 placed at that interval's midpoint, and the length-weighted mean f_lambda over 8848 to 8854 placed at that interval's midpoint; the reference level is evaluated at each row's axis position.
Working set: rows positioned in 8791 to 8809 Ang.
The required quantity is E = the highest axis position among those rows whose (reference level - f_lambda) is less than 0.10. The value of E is 8801.84 Ang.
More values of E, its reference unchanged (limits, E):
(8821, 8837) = 8836.36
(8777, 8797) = 8795.76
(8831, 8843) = 8842.47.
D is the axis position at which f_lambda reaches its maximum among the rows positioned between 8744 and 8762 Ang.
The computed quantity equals 8761.40 Ang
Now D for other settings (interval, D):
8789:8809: 8789.69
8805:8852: 8850.62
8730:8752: 8731.19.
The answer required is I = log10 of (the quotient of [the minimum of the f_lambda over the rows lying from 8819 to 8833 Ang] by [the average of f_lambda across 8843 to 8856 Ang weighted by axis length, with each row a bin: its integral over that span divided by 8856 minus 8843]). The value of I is -0.0029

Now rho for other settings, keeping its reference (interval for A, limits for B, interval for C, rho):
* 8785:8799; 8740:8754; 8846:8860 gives 1.02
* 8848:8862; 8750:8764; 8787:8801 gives 1.00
